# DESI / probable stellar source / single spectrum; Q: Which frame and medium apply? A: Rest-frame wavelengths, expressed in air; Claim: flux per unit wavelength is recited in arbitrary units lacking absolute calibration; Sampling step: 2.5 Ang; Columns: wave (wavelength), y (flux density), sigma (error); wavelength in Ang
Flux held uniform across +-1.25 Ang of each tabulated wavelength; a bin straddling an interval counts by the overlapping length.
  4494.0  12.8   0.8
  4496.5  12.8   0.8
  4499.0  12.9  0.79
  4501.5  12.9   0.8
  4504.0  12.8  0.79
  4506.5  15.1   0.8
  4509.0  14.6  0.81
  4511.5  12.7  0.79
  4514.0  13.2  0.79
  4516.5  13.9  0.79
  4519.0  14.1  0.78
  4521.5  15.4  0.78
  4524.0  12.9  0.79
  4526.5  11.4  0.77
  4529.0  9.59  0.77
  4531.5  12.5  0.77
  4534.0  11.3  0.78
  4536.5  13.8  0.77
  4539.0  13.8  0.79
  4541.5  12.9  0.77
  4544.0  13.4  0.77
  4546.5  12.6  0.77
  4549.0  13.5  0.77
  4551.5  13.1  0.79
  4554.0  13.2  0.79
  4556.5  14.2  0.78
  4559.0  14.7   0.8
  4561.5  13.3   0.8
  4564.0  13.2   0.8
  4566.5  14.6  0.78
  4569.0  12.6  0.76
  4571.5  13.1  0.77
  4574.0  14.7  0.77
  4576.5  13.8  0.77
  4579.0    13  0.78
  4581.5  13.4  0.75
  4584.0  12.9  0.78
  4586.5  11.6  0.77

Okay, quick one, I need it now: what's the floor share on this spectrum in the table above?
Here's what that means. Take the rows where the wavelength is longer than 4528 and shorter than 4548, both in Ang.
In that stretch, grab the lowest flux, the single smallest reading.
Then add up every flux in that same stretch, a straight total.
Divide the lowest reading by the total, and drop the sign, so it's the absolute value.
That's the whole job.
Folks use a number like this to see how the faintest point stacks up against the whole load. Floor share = 0.10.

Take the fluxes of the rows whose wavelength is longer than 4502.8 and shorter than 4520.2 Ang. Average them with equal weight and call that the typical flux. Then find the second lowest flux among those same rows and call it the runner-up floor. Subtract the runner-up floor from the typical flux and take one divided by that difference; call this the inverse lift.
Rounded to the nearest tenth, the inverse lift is 1.0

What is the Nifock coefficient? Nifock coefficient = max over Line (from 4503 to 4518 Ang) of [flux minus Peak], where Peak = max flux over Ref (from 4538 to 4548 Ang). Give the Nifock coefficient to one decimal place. 1.3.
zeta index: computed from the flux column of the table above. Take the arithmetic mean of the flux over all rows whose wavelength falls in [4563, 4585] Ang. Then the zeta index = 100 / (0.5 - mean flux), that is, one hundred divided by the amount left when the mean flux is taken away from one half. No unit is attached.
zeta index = -7.7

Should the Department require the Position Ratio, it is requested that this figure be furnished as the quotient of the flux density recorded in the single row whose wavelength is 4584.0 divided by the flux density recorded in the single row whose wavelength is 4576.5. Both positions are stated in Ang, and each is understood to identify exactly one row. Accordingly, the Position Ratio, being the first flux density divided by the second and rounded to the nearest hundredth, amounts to 0.93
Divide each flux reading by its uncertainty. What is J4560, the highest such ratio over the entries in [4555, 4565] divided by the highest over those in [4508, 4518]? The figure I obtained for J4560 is 1.02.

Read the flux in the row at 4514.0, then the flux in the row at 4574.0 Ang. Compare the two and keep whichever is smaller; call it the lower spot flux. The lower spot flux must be 13.2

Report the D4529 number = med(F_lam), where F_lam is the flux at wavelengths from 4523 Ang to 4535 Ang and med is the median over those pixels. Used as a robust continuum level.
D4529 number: 11.4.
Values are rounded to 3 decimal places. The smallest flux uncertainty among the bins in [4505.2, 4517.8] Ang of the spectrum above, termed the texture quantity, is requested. 0.790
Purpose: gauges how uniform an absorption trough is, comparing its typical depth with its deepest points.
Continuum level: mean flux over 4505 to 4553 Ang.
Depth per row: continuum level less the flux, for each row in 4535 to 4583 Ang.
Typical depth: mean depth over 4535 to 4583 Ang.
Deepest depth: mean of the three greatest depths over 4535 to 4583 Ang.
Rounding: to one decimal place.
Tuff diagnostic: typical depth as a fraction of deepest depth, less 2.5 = -3.3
